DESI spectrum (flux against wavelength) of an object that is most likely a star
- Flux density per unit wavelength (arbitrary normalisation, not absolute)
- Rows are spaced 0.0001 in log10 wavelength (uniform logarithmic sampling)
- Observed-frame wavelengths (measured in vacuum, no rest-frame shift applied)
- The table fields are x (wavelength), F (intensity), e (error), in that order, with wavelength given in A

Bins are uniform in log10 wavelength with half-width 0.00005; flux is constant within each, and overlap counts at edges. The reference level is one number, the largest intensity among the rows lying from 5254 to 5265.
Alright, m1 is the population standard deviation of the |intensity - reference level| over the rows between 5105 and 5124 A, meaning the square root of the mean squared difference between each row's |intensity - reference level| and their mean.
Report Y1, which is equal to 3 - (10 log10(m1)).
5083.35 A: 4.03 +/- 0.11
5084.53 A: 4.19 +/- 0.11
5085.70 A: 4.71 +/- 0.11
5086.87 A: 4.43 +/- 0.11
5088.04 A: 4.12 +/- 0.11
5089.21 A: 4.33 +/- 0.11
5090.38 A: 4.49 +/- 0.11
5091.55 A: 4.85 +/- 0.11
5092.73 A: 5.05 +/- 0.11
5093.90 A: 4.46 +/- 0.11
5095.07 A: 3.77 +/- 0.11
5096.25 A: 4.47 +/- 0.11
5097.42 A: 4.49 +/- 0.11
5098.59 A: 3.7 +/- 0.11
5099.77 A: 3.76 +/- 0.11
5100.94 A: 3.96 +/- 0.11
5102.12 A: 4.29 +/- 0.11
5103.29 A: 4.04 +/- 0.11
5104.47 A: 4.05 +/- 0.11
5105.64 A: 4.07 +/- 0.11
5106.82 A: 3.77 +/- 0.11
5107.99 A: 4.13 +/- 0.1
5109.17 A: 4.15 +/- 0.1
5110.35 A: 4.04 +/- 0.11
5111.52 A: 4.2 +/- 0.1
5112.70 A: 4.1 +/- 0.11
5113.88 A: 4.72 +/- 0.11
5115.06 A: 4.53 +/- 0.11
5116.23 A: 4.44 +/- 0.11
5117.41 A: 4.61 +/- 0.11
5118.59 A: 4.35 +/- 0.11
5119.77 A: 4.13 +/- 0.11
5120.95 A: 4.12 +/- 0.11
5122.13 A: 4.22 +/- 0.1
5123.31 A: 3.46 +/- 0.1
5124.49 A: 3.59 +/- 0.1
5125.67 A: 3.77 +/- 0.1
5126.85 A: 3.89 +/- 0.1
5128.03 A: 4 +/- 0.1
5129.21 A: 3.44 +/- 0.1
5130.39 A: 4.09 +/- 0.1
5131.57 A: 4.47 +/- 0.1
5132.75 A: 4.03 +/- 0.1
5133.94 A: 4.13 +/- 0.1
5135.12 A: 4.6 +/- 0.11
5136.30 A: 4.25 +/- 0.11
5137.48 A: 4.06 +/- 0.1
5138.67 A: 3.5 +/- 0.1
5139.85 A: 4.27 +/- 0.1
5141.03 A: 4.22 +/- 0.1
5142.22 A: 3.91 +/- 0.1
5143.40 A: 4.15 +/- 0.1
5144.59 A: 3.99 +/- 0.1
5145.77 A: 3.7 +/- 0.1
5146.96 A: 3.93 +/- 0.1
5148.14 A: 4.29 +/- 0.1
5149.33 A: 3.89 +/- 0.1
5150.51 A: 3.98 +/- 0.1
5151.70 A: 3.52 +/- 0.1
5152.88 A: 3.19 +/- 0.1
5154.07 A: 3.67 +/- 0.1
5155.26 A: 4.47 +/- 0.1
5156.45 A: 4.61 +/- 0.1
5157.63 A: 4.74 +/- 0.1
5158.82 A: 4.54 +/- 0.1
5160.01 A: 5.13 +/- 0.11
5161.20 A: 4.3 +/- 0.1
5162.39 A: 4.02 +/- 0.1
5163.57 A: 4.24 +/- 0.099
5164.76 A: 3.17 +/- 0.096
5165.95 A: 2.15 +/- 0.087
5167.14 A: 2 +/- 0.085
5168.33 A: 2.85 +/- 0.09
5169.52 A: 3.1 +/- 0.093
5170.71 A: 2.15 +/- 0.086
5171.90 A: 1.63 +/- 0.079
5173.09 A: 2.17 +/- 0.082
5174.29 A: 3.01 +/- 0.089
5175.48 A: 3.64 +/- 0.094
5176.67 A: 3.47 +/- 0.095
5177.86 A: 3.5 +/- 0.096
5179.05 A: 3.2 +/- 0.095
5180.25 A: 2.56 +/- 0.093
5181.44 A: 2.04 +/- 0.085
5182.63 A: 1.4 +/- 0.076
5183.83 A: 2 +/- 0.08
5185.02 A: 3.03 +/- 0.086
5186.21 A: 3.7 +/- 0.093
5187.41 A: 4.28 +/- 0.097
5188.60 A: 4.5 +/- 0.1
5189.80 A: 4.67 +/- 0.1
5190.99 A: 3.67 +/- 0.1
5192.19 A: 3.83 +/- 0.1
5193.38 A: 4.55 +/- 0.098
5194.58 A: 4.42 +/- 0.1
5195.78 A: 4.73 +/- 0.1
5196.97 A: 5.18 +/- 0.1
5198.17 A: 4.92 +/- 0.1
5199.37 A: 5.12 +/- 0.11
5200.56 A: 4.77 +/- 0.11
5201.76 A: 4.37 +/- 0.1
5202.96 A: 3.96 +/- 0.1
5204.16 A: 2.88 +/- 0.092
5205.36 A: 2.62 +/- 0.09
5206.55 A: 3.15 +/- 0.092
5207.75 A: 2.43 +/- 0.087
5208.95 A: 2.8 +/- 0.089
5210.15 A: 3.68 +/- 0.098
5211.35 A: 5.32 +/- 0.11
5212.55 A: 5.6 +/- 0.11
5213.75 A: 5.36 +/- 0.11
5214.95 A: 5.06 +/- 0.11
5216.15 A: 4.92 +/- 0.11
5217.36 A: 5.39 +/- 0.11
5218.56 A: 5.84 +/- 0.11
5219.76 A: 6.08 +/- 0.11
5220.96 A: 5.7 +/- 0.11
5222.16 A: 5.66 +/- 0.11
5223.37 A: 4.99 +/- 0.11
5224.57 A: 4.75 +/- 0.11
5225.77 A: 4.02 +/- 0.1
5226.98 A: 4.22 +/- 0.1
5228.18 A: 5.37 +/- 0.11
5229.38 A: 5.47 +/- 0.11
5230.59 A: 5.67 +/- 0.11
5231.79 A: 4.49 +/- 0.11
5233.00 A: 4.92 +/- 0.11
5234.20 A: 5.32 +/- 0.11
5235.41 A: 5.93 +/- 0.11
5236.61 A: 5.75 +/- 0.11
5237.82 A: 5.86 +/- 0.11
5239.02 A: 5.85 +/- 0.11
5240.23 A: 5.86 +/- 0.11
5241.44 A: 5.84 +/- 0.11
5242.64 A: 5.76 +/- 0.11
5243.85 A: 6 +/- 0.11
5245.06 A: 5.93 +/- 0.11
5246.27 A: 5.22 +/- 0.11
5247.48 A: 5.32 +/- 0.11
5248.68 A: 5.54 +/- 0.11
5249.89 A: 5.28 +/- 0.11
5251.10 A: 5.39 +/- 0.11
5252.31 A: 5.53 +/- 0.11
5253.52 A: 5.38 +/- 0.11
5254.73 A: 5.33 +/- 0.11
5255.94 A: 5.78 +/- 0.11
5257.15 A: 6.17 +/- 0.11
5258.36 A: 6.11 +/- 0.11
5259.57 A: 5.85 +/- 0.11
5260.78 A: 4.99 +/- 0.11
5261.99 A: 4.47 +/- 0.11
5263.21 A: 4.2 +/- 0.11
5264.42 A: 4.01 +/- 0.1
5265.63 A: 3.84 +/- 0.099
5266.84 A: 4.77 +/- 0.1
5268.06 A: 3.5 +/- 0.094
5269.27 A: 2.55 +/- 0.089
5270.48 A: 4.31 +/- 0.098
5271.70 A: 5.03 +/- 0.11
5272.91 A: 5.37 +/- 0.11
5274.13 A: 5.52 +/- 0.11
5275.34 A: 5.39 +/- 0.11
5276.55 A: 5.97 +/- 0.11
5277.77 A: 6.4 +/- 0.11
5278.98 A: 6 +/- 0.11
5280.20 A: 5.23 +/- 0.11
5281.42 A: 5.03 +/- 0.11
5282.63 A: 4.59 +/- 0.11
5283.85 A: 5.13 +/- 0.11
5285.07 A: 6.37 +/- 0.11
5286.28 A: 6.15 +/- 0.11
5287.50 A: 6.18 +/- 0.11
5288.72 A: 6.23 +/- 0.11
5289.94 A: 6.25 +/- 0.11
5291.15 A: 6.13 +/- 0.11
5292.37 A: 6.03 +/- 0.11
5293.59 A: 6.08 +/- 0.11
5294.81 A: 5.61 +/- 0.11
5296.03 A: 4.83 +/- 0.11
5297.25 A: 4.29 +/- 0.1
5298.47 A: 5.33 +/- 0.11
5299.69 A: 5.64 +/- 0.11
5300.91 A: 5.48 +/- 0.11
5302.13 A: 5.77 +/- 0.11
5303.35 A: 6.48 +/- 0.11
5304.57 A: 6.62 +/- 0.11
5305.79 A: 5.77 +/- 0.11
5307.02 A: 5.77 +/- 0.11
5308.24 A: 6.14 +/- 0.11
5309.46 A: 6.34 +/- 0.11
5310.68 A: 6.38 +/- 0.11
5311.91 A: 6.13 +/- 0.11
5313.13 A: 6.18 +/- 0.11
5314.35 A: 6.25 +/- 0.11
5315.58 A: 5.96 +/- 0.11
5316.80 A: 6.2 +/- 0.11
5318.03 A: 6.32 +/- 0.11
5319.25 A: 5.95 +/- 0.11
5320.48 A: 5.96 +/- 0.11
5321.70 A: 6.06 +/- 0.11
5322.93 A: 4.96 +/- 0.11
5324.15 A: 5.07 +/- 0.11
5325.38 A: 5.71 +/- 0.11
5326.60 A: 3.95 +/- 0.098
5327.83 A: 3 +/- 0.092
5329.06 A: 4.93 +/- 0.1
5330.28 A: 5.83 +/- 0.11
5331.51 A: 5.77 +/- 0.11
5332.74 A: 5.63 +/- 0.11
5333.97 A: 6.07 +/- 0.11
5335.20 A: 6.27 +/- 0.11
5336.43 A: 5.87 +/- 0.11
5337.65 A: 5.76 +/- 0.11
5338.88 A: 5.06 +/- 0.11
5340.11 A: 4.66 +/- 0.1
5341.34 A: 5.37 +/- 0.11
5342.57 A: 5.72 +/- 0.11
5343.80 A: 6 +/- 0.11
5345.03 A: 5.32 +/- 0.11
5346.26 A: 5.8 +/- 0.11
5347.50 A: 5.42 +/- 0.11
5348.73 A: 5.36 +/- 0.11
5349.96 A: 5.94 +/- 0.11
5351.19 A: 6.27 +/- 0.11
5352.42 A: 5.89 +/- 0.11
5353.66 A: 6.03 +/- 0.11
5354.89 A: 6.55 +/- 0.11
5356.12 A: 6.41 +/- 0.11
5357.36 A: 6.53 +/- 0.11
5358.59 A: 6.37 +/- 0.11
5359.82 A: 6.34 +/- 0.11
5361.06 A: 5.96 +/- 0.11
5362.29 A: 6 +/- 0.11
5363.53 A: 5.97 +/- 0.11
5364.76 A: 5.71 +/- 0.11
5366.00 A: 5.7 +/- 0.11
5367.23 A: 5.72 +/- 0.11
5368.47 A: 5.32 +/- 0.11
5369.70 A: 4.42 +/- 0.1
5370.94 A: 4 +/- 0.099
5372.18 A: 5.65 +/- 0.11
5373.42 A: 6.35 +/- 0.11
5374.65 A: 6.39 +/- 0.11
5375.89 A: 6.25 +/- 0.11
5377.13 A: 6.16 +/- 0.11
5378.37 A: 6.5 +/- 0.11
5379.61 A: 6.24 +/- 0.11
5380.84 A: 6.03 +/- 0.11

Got 8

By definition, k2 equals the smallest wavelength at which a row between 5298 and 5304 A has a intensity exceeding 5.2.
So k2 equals 5298.47 A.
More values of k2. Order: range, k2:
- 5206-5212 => 5211.35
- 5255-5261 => 5255.94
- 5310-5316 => 5310.68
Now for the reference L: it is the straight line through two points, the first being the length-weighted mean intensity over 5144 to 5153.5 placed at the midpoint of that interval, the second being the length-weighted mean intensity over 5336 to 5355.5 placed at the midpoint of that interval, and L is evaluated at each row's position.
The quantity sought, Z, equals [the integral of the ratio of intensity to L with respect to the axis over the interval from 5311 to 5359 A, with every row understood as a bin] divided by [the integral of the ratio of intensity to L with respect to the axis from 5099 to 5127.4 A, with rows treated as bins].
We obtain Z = 1.5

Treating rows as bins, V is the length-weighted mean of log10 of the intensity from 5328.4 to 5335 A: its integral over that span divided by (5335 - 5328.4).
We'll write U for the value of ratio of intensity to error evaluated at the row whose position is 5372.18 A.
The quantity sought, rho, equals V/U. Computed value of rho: 0.0146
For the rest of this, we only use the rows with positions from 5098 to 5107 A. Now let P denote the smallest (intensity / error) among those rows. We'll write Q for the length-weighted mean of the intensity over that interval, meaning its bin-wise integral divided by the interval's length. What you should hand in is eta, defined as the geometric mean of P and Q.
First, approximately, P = 34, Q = 4.0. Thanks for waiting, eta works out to 12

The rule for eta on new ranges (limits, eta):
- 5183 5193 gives 10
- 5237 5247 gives 17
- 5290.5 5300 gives 15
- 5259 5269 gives 13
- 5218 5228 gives 14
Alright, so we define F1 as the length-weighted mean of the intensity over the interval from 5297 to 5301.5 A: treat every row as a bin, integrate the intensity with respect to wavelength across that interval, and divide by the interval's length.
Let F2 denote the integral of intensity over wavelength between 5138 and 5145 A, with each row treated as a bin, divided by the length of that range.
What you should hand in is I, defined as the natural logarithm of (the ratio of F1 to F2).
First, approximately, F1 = 5.26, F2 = 4.0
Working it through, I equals 0.3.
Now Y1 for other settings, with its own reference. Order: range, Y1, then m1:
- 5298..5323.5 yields 8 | 0.3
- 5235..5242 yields 16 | 0.1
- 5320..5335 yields 3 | 0.9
